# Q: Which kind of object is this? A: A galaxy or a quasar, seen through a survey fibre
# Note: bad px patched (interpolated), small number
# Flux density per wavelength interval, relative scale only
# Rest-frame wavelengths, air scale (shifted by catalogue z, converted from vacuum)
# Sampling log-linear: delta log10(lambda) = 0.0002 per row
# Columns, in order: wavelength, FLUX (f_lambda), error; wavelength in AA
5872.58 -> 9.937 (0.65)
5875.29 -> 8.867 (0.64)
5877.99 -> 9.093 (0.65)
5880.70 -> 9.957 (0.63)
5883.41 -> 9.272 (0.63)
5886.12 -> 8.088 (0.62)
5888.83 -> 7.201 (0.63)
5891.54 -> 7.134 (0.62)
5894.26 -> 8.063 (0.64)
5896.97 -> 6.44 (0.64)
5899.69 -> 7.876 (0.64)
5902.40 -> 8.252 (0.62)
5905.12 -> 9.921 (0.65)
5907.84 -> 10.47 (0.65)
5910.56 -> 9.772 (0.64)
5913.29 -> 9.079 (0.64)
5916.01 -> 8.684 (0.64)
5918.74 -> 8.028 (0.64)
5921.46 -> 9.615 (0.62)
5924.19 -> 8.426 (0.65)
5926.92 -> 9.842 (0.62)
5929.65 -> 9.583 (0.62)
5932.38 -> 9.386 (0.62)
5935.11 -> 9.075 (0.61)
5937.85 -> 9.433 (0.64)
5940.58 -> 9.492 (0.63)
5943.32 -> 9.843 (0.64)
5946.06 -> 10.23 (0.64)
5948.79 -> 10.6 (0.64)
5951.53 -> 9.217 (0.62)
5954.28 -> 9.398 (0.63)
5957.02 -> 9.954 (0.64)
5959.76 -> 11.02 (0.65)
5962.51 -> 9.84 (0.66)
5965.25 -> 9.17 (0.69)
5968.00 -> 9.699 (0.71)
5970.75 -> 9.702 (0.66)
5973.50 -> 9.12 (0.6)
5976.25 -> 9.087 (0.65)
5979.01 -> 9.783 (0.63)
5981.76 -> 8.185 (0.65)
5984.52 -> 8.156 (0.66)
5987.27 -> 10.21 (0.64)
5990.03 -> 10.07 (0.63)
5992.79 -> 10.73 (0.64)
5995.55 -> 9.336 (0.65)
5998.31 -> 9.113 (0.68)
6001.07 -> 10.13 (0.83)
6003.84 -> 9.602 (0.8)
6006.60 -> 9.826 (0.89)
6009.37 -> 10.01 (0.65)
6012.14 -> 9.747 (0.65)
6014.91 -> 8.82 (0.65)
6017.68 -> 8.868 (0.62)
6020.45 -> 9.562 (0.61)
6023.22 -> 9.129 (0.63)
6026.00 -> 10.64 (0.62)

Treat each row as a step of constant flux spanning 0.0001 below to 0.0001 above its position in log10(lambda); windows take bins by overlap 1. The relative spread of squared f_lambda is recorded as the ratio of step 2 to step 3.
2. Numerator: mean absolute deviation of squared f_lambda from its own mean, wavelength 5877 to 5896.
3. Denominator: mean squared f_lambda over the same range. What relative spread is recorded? 0.21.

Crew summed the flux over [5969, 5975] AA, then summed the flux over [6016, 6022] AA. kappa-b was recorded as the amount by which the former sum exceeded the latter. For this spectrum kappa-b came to 0.4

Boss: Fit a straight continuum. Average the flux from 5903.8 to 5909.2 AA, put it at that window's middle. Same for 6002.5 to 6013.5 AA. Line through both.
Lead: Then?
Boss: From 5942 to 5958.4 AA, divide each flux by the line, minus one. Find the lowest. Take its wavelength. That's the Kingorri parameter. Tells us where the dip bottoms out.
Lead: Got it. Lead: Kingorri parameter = 5951.53 AA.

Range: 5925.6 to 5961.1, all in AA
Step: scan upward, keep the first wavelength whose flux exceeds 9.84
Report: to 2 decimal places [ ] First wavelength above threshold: 5926.92 AA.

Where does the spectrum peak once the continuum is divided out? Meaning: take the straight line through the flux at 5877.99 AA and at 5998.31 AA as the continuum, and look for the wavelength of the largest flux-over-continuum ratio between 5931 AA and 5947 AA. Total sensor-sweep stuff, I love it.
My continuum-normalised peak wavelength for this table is 5946.06 AA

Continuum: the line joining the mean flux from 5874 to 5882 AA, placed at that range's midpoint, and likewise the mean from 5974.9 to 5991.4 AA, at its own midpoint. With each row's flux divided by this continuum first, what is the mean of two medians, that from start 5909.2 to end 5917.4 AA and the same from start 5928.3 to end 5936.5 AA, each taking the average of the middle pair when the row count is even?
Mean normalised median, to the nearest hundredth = 0.99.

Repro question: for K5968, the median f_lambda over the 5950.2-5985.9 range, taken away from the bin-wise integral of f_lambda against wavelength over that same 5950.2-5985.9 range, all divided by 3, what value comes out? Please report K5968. 109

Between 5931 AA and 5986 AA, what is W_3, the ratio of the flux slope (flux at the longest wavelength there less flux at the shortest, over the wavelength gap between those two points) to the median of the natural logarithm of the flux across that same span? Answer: -0.010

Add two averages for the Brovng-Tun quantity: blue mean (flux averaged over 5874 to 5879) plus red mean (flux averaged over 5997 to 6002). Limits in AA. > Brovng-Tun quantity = 18.6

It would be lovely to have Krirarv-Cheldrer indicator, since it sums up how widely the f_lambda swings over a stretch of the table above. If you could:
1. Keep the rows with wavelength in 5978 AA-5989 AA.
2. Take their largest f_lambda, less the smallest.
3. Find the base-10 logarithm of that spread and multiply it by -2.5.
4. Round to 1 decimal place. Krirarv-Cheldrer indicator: -0.8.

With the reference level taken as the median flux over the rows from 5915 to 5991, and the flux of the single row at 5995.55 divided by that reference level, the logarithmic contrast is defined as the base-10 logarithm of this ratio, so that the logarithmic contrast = -0.009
